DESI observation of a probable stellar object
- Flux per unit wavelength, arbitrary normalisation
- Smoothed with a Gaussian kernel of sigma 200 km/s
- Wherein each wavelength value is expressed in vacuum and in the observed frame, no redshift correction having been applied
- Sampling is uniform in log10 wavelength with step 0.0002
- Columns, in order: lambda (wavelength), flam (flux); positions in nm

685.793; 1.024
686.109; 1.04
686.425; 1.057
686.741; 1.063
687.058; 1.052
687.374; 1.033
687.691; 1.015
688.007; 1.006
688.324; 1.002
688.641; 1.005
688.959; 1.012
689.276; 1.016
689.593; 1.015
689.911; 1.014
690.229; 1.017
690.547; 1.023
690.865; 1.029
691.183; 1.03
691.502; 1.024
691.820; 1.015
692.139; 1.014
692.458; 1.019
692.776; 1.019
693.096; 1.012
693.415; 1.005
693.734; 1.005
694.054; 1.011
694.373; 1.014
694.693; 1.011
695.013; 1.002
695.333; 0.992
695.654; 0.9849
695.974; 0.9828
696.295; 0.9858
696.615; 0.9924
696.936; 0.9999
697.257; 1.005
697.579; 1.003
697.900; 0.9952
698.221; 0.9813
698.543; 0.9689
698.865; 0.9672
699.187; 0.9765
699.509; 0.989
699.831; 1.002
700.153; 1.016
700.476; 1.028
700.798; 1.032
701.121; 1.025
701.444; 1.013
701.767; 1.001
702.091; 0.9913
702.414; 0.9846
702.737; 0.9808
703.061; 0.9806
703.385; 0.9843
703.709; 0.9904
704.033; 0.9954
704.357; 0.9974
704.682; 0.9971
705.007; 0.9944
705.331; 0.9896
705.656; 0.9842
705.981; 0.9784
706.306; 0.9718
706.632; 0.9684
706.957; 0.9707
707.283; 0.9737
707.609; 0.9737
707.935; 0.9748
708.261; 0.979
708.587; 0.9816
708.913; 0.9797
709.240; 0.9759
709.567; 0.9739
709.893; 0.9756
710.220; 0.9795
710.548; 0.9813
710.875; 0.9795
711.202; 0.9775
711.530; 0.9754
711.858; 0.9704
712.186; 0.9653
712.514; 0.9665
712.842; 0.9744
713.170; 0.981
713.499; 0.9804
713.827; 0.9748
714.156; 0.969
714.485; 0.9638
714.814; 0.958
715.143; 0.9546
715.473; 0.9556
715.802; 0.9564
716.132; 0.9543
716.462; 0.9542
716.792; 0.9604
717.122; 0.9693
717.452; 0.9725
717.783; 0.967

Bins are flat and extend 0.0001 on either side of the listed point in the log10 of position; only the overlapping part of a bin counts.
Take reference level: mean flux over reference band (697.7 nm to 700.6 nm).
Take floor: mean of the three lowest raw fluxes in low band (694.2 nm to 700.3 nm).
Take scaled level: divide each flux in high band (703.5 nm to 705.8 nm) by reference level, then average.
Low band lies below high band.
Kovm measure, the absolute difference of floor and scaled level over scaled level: 0.030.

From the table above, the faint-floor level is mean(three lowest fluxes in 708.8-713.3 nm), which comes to 0.97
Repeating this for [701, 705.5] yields 0.98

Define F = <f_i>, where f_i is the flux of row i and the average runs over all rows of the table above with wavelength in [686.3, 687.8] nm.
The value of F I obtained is 1.04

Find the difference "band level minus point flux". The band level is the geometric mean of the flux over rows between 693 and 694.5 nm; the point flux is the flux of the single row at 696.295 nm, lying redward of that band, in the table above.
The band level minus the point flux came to 0.024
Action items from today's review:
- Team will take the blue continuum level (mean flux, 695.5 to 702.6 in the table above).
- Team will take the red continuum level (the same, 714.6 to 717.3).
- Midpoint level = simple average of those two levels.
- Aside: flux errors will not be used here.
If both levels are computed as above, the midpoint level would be 0.98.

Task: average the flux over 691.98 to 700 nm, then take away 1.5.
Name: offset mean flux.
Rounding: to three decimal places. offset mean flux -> -0.502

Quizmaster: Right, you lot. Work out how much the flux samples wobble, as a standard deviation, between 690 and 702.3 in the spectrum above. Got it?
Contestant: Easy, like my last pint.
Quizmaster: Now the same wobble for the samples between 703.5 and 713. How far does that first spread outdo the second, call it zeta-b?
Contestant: 0.008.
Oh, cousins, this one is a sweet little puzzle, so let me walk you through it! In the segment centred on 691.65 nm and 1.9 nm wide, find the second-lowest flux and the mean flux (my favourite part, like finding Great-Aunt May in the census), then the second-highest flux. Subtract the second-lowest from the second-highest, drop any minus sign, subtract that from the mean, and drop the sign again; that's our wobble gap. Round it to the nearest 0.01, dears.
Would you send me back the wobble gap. 1.01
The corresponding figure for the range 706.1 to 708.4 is 0.97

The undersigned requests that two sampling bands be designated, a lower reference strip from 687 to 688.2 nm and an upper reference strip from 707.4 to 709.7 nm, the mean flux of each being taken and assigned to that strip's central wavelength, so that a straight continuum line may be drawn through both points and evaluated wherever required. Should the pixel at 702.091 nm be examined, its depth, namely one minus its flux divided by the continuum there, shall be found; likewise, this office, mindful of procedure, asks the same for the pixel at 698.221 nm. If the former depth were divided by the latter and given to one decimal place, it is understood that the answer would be 0.0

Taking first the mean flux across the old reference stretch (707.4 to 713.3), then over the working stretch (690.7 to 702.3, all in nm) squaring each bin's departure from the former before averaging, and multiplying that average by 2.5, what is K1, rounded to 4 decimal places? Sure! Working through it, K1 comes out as 0.0027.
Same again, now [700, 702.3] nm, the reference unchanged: 0.0043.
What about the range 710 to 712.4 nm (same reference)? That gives 0.0001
